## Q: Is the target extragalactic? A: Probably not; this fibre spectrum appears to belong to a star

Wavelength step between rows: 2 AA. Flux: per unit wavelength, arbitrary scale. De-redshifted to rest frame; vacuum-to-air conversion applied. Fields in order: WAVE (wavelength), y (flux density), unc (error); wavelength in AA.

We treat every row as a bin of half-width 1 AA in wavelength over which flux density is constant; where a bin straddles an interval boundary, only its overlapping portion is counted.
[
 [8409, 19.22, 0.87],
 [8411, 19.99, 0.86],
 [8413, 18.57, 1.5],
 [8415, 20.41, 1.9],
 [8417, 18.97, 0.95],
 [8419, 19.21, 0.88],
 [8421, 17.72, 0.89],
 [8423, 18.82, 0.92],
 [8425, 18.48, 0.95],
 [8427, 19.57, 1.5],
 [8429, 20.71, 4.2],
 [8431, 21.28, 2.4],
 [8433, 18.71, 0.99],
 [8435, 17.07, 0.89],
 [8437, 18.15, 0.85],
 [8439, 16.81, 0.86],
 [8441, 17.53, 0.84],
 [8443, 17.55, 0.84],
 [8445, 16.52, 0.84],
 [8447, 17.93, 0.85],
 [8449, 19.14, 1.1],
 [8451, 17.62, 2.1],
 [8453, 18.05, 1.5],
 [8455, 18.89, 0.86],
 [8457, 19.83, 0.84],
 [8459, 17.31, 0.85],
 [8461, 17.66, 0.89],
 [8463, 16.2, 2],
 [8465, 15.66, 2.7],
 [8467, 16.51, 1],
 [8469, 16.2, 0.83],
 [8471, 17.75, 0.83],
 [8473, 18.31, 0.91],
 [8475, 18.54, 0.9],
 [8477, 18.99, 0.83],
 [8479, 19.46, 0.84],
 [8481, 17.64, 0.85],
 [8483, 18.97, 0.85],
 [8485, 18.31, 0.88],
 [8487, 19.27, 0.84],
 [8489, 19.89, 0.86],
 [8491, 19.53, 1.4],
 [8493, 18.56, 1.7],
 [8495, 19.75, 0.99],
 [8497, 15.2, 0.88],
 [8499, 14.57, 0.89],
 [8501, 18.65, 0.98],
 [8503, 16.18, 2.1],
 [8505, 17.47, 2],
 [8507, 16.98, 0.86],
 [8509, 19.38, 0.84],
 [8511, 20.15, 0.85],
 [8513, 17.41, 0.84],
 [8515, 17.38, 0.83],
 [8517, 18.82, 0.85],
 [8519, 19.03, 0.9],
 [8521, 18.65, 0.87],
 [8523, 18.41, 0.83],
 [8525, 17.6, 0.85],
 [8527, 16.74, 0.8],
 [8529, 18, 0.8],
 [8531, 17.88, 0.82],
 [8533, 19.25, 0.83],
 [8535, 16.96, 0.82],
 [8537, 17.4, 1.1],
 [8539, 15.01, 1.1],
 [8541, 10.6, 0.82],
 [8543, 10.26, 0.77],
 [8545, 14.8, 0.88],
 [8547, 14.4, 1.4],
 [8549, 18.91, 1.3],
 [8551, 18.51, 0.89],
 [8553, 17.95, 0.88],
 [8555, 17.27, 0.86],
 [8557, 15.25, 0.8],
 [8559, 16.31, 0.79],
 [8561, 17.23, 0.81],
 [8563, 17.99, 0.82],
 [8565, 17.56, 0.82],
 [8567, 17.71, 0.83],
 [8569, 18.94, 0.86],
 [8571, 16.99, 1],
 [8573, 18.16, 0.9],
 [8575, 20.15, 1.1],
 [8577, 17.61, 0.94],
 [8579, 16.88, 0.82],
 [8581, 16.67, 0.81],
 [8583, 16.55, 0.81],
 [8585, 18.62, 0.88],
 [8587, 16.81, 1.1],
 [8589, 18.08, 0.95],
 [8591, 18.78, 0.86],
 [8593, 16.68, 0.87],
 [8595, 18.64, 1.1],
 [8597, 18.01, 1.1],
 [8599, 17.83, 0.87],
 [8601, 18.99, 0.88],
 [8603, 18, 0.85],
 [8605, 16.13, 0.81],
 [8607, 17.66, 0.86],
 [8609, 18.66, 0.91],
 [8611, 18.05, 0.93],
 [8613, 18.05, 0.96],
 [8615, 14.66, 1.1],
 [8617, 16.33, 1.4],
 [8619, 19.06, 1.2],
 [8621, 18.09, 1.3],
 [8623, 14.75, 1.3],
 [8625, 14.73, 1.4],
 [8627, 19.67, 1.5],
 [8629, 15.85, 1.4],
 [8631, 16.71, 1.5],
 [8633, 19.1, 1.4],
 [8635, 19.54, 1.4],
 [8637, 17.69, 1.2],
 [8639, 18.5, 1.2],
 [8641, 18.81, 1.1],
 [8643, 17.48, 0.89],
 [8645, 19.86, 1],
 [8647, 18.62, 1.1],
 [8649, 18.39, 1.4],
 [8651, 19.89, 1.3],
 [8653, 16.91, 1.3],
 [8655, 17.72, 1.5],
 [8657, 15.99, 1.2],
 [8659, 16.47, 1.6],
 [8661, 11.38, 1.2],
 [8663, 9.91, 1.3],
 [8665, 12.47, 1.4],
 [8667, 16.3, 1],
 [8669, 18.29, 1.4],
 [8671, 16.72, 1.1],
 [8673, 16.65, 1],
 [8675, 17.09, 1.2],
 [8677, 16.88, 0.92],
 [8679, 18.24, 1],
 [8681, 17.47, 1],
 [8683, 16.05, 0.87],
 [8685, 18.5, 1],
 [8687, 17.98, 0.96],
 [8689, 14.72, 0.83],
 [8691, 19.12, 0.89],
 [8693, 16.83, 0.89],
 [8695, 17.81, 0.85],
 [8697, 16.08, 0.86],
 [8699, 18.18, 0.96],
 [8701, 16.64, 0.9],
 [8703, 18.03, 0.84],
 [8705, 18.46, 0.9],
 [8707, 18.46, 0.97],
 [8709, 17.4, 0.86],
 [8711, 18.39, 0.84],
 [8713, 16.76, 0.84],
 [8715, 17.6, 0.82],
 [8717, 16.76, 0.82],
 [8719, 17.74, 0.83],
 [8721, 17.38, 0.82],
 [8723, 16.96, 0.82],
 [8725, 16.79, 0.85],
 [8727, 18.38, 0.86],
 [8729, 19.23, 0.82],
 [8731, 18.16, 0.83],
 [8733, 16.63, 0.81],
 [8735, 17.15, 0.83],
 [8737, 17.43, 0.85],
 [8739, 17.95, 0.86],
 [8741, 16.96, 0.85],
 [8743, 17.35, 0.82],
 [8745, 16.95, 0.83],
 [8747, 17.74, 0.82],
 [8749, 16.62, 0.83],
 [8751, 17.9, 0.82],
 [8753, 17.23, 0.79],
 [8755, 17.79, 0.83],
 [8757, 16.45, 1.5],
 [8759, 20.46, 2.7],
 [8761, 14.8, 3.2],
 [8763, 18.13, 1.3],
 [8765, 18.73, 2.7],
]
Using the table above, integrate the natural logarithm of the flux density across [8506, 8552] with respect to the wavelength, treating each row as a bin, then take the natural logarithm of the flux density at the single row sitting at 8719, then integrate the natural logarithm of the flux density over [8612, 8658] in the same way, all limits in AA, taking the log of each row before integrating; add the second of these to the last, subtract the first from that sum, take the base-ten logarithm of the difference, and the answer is 0.69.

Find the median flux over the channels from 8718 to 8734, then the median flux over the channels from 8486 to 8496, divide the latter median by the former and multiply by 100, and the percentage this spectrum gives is 111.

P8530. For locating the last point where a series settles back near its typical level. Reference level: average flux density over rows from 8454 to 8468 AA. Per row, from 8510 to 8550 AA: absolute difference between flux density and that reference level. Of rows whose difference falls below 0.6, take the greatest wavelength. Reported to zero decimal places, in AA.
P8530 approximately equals 8537 AA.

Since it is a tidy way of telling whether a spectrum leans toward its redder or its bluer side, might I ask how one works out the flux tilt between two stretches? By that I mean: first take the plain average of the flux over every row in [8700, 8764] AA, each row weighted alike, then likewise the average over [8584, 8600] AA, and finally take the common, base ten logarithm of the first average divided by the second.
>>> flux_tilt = -0.010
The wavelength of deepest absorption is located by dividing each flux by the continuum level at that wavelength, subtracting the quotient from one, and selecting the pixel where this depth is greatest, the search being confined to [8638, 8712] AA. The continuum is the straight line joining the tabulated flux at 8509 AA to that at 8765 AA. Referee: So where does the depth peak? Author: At 8663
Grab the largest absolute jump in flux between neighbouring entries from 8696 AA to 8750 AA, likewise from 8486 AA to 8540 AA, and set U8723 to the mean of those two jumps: 3.3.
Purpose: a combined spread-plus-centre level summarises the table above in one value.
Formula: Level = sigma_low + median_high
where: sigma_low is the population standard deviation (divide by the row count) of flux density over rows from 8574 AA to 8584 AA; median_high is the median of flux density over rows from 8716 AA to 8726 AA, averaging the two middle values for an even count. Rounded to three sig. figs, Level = 18.3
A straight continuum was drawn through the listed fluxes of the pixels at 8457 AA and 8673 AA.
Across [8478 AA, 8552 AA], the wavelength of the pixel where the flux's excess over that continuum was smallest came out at 8543 AA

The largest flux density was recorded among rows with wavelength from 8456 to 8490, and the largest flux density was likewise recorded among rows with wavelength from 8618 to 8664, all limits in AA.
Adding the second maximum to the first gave 39.8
